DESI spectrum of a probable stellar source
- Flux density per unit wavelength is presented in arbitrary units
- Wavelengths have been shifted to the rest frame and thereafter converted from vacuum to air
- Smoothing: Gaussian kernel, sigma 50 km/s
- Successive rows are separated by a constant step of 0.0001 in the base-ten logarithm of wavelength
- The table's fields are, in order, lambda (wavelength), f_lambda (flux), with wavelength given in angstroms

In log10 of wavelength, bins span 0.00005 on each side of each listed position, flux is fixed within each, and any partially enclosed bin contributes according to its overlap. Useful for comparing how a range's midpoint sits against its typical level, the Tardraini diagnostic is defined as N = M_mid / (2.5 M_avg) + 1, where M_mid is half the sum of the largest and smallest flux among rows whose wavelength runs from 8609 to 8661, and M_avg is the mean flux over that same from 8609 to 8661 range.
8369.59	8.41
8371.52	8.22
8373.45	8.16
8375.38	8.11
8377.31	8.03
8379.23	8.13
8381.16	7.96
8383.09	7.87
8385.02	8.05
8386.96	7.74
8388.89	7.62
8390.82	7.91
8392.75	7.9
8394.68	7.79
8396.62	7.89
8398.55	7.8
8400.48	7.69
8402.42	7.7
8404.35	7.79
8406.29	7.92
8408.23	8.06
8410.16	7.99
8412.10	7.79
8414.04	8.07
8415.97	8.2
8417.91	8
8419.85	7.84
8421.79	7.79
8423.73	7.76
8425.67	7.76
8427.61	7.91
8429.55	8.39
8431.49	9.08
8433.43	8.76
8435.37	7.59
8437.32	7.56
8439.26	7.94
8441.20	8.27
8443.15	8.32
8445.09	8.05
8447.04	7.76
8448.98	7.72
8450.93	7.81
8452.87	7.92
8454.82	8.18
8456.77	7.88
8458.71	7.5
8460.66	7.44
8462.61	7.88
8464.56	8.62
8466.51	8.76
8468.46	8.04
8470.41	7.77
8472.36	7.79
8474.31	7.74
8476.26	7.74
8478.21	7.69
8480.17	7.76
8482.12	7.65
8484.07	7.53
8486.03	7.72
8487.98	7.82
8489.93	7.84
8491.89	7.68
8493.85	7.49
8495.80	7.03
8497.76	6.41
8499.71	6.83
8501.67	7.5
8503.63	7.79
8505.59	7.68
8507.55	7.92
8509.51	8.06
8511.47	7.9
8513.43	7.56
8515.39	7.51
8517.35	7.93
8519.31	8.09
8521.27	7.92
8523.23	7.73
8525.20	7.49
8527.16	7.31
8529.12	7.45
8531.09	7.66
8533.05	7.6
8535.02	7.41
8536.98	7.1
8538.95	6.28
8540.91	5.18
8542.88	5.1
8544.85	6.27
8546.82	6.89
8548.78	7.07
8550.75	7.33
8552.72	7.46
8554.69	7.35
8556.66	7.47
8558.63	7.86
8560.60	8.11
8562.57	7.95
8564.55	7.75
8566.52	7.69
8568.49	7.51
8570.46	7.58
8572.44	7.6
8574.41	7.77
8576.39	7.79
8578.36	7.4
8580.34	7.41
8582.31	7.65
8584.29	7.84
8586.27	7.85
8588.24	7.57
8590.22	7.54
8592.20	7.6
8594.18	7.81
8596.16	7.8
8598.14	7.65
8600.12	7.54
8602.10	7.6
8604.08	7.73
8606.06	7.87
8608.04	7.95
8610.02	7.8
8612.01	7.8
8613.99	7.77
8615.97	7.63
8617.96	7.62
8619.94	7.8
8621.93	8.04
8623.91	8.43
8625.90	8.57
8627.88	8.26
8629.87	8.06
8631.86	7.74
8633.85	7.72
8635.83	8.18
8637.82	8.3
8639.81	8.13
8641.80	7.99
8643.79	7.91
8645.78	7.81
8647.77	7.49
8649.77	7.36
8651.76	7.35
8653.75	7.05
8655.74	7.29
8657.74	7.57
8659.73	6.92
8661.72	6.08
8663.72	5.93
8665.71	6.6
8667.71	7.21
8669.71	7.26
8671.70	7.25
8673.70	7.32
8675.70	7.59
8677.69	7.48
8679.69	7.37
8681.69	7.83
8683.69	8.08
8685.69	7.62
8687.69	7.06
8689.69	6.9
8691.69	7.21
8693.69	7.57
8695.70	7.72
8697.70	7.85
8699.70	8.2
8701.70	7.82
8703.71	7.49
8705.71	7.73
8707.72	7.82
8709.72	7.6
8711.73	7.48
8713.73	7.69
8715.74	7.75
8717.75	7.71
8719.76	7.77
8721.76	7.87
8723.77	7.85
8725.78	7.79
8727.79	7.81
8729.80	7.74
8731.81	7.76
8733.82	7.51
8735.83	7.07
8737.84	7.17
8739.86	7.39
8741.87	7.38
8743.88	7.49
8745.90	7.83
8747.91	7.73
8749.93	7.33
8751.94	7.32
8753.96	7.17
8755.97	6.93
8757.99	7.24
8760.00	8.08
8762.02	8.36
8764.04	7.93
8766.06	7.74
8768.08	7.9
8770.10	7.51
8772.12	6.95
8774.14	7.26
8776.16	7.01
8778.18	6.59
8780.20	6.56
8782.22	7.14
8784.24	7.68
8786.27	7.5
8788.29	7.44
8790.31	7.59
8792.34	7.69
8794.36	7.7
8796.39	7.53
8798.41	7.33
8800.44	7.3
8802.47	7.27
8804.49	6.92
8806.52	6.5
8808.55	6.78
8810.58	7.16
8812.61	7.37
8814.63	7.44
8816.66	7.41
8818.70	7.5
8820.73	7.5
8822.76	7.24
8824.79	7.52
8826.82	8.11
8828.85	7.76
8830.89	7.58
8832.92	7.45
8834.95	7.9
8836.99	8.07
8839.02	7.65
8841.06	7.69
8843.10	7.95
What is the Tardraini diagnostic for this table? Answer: 1.398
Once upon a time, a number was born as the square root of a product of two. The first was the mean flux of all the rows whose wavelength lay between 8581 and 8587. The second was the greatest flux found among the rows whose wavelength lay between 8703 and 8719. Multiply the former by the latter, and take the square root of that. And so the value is 7.8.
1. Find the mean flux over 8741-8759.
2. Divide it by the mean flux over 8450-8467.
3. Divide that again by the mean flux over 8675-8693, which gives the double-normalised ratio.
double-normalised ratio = 0.124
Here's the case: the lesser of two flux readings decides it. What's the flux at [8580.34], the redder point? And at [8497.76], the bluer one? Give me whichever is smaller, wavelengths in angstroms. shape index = 6.41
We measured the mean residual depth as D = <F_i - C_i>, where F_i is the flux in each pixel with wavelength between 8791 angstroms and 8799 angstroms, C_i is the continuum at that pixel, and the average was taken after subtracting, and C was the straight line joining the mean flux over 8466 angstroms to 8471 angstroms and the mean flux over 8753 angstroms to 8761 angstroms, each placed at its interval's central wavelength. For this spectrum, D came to 0.32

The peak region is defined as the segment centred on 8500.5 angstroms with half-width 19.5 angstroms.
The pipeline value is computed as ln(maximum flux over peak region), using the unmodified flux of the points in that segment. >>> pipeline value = 2.09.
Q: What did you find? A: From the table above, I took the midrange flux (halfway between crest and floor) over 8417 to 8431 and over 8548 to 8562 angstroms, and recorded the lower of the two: 7.59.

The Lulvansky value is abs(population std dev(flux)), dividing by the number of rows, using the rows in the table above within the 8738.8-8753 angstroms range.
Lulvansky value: 0.19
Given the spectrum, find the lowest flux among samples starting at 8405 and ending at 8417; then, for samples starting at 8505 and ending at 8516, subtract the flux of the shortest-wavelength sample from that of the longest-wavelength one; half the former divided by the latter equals -23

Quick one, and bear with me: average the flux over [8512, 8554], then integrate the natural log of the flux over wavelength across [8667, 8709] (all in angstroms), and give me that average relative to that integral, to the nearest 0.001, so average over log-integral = 0.084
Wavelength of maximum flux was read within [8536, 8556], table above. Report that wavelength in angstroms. 8552.72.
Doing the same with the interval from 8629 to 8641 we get 8637.82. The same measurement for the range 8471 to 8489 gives 8487.98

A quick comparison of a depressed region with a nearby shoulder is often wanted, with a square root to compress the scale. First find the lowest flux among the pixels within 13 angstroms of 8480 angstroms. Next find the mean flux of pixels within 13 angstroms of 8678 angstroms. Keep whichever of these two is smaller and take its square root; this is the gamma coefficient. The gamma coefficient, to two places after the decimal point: 2.71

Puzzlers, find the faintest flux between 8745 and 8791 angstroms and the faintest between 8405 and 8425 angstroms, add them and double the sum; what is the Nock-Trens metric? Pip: 28.6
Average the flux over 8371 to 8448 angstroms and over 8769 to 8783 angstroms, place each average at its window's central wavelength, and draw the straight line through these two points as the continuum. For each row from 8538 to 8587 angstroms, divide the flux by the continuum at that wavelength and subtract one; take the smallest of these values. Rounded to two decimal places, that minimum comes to -0.33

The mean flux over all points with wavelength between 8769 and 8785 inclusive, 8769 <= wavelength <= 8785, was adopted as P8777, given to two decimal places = 7.09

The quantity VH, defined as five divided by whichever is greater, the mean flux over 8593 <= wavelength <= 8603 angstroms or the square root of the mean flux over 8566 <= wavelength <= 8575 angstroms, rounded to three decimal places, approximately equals 0.651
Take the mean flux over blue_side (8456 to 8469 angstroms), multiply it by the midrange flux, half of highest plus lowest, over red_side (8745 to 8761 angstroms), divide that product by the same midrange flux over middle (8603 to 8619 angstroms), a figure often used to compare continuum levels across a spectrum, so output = 7.7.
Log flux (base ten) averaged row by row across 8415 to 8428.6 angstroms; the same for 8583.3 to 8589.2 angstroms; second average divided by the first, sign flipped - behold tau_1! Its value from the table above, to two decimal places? -0.99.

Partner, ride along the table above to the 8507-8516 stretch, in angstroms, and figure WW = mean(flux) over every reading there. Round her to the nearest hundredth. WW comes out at 7.79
